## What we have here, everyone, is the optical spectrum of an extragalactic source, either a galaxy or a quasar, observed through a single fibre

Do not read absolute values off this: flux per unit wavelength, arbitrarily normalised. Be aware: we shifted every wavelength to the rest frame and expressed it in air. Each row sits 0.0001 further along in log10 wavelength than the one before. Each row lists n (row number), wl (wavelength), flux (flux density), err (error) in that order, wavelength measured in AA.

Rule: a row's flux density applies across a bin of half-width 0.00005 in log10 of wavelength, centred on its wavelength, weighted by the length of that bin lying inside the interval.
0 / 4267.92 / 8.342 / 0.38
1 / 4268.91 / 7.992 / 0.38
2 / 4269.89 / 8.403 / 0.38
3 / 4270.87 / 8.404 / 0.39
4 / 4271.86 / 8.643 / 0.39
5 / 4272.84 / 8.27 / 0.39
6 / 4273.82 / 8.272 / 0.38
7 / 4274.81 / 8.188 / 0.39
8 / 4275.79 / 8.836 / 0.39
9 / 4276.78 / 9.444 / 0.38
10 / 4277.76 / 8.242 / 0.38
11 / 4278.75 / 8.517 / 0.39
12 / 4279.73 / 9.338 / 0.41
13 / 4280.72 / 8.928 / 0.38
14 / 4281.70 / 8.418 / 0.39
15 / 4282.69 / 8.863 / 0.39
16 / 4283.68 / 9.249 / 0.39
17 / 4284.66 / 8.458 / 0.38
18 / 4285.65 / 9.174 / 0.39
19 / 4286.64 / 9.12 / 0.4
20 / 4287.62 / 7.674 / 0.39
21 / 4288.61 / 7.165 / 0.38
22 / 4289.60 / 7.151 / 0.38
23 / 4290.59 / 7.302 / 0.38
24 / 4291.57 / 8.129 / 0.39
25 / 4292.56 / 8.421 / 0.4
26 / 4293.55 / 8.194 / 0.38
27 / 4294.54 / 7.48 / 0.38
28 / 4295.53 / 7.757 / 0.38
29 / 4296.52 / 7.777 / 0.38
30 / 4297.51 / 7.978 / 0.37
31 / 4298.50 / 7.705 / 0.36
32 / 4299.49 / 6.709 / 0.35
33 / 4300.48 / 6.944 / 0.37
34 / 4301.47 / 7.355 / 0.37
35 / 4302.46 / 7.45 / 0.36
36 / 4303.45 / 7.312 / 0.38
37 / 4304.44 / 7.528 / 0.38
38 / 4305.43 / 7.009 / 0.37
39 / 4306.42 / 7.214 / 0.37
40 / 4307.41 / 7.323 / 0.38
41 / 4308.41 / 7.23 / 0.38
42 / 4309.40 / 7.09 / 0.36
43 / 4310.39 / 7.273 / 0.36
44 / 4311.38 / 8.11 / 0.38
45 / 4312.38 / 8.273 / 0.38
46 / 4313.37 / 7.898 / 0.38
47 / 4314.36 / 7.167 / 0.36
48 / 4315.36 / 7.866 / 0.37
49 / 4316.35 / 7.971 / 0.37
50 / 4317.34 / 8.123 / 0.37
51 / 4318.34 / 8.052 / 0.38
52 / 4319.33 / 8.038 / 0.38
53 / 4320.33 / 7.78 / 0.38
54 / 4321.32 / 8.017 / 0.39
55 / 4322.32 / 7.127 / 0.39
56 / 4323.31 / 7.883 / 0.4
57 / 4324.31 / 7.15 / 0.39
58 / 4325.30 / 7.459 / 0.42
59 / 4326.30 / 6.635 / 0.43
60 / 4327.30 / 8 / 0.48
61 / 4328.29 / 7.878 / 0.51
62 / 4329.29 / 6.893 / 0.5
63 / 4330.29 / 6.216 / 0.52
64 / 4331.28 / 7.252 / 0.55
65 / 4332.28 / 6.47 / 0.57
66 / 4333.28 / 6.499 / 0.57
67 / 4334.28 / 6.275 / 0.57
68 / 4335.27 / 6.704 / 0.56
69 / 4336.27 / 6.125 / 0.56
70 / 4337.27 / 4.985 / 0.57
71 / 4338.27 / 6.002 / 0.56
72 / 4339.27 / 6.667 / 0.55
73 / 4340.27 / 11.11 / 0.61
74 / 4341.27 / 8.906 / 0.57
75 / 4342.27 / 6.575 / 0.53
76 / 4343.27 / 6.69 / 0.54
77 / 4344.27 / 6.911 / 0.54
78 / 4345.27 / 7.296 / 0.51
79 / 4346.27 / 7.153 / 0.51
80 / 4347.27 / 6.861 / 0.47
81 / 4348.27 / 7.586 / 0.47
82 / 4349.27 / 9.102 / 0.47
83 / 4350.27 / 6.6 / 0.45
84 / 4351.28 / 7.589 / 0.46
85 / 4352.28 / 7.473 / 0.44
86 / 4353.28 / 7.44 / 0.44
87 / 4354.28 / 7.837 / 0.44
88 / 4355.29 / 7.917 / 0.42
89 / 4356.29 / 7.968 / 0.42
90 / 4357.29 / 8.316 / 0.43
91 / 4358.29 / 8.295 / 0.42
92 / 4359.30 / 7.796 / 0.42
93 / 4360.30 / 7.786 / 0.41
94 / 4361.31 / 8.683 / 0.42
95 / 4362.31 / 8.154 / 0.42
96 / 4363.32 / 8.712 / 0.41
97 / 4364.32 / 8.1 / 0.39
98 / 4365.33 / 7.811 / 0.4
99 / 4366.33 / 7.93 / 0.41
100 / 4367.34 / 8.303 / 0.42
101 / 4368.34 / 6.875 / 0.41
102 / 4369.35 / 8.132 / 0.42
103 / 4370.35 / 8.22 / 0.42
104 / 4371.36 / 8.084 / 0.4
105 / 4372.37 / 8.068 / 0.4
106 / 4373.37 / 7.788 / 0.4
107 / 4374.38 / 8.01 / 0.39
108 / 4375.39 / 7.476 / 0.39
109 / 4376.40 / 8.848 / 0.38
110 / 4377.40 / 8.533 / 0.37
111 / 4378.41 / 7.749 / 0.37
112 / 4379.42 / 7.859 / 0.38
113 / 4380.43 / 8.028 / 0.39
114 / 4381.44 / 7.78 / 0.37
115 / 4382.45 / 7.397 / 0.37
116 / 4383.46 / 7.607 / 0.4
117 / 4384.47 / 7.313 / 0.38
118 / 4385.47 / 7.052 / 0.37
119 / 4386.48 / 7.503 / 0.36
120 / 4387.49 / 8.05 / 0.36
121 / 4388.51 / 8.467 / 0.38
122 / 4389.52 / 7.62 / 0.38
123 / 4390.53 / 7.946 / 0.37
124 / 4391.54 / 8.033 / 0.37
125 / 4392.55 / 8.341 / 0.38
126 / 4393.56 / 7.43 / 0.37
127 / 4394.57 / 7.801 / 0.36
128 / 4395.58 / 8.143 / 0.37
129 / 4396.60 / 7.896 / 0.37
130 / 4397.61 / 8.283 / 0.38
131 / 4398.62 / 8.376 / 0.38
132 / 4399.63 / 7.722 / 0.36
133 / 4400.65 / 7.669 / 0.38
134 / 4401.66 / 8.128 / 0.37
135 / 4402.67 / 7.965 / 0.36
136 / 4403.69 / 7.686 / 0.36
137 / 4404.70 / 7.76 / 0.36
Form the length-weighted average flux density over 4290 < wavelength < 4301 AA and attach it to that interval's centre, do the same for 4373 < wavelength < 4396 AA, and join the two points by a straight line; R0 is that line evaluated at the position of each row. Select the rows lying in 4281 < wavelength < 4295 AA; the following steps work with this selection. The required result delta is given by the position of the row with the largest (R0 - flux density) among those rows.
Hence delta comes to 4289.60 AA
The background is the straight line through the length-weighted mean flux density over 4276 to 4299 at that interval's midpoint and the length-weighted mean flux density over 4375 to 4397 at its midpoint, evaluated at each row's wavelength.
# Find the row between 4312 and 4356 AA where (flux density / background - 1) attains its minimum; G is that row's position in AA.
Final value 4337.27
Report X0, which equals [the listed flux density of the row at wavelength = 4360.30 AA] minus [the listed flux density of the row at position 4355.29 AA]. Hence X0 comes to -0.1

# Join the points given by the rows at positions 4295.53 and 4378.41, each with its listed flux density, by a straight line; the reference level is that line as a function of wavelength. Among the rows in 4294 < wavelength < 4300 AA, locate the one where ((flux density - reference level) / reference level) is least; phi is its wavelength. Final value 4299.49 AA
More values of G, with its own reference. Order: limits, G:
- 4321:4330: 4326.30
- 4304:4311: 4305.43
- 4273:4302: 4299.49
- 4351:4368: 4353.28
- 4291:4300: 4299.49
